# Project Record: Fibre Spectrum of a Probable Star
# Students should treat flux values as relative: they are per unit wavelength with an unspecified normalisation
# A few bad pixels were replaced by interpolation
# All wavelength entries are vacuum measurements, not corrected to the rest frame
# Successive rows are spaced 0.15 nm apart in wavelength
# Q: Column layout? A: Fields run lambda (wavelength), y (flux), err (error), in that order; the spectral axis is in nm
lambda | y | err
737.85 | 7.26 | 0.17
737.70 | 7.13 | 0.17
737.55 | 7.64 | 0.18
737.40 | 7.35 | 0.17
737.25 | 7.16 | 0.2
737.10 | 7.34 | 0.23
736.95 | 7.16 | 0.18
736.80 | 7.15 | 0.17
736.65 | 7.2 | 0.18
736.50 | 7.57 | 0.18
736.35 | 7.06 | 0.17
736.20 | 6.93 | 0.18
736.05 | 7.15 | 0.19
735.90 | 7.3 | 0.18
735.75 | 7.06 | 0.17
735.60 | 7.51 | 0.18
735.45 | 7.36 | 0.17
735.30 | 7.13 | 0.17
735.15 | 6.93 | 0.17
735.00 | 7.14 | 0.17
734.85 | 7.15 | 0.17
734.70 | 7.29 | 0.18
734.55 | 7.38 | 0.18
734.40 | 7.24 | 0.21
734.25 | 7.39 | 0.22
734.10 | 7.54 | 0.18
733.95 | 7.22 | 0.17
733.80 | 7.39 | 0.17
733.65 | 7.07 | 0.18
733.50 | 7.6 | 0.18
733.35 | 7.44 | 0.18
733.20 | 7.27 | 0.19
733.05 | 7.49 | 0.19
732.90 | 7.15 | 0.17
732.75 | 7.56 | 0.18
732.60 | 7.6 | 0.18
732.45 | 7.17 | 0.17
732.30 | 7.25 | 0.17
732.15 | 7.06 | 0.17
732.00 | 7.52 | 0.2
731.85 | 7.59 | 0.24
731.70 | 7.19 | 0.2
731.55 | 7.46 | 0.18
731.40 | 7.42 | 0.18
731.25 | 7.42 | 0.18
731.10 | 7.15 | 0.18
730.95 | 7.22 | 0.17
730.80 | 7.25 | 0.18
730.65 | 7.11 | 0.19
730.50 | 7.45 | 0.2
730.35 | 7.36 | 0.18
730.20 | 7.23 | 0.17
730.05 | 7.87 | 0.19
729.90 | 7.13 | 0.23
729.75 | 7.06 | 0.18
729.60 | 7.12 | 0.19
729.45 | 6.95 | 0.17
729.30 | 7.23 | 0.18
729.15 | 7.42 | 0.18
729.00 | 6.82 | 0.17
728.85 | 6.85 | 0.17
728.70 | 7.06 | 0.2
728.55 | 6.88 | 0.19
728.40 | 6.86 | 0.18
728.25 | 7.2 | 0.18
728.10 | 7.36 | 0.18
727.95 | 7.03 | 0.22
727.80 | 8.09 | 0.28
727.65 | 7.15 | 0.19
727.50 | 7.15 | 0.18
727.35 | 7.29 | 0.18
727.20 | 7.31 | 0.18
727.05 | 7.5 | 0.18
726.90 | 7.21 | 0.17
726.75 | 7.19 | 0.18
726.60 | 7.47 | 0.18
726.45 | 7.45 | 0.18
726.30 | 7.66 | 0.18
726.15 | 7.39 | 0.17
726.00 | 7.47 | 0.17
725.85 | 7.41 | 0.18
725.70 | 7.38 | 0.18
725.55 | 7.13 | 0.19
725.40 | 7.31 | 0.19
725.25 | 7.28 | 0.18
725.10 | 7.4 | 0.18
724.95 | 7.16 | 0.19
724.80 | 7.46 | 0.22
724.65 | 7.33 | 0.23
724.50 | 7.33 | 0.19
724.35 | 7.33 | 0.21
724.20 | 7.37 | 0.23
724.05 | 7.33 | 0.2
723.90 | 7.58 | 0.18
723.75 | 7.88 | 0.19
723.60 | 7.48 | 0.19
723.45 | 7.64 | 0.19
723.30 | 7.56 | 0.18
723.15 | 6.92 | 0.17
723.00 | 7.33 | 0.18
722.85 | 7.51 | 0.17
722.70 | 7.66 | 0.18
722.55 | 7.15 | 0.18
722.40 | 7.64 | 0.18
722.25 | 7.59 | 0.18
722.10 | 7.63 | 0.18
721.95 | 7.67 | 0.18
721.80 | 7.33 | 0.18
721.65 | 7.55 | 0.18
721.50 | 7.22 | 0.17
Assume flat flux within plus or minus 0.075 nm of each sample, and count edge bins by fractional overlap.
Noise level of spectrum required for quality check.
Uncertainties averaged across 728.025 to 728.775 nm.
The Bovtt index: 0.186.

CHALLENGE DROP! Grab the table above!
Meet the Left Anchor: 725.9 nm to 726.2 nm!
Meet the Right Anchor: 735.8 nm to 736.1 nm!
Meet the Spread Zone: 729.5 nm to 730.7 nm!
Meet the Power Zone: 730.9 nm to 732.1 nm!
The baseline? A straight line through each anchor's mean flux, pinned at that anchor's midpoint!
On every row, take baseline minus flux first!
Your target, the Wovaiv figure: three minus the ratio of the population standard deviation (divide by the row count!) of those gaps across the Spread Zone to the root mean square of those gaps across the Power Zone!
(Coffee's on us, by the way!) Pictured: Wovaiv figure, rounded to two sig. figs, 1.5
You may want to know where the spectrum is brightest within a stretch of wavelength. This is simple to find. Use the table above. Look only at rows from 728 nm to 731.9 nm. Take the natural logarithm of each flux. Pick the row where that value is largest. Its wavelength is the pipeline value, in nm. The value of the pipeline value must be 730.05 nm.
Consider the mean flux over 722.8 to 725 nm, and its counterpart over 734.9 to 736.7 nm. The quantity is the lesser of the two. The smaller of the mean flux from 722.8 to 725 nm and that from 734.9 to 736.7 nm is 7.19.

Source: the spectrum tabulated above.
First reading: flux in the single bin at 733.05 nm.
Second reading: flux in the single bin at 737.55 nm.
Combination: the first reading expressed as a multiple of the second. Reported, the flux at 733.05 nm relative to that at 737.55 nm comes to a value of 0.98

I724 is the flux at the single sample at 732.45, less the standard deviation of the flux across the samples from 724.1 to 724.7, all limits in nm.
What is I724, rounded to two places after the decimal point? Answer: 7.15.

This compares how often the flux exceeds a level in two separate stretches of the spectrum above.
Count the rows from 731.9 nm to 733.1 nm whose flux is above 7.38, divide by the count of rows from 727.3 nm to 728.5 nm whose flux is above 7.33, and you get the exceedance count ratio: 2.0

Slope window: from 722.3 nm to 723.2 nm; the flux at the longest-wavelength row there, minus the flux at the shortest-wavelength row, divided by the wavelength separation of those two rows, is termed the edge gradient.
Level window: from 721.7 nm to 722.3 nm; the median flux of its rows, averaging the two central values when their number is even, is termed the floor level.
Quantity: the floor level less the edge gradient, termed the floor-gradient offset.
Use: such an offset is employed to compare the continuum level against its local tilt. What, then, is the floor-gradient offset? 8.6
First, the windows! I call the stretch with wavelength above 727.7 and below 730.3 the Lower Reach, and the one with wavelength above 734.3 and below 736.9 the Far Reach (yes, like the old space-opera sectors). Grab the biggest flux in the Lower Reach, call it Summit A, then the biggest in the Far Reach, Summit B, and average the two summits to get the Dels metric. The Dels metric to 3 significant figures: 7.83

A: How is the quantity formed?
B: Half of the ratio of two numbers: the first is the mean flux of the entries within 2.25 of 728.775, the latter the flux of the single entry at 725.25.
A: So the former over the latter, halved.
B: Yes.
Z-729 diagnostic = 0.496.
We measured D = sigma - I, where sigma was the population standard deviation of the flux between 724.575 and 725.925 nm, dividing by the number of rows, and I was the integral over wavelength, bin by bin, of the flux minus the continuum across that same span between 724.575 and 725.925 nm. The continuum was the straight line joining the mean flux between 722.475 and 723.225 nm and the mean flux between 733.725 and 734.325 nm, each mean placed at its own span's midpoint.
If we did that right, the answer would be 0.12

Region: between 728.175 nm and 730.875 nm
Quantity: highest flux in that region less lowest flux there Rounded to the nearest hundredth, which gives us 1.05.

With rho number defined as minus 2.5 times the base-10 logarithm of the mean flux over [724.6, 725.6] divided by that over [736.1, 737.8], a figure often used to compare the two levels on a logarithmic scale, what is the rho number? -0.008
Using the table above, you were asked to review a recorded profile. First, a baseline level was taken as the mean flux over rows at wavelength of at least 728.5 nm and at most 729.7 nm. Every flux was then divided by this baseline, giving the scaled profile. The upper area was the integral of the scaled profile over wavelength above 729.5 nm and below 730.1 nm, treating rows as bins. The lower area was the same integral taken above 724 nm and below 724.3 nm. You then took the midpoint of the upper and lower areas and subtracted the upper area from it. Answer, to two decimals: -0.15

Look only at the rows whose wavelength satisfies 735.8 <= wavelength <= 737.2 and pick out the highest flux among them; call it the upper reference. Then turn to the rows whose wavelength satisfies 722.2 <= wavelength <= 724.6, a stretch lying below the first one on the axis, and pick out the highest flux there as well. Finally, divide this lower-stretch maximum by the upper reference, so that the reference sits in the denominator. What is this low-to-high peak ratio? 1.04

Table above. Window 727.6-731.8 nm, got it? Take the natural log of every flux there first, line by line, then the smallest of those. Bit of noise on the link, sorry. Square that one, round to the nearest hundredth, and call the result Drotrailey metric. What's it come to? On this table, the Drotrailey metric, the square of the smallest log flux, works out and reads 3.69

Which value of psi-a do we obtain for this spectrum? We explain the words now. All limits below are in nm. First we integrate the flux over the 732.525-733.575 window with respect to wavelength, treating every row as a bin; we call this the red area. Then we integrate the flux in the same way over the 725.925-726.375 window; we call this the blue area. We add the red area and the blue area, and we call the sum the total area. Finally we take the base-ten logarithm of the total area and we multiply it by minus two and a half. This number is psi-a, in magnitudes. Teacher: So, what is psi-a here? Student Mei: -2.62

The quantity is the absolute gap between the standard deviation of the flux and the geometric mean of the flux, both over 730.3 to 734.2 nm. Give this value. 7.17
